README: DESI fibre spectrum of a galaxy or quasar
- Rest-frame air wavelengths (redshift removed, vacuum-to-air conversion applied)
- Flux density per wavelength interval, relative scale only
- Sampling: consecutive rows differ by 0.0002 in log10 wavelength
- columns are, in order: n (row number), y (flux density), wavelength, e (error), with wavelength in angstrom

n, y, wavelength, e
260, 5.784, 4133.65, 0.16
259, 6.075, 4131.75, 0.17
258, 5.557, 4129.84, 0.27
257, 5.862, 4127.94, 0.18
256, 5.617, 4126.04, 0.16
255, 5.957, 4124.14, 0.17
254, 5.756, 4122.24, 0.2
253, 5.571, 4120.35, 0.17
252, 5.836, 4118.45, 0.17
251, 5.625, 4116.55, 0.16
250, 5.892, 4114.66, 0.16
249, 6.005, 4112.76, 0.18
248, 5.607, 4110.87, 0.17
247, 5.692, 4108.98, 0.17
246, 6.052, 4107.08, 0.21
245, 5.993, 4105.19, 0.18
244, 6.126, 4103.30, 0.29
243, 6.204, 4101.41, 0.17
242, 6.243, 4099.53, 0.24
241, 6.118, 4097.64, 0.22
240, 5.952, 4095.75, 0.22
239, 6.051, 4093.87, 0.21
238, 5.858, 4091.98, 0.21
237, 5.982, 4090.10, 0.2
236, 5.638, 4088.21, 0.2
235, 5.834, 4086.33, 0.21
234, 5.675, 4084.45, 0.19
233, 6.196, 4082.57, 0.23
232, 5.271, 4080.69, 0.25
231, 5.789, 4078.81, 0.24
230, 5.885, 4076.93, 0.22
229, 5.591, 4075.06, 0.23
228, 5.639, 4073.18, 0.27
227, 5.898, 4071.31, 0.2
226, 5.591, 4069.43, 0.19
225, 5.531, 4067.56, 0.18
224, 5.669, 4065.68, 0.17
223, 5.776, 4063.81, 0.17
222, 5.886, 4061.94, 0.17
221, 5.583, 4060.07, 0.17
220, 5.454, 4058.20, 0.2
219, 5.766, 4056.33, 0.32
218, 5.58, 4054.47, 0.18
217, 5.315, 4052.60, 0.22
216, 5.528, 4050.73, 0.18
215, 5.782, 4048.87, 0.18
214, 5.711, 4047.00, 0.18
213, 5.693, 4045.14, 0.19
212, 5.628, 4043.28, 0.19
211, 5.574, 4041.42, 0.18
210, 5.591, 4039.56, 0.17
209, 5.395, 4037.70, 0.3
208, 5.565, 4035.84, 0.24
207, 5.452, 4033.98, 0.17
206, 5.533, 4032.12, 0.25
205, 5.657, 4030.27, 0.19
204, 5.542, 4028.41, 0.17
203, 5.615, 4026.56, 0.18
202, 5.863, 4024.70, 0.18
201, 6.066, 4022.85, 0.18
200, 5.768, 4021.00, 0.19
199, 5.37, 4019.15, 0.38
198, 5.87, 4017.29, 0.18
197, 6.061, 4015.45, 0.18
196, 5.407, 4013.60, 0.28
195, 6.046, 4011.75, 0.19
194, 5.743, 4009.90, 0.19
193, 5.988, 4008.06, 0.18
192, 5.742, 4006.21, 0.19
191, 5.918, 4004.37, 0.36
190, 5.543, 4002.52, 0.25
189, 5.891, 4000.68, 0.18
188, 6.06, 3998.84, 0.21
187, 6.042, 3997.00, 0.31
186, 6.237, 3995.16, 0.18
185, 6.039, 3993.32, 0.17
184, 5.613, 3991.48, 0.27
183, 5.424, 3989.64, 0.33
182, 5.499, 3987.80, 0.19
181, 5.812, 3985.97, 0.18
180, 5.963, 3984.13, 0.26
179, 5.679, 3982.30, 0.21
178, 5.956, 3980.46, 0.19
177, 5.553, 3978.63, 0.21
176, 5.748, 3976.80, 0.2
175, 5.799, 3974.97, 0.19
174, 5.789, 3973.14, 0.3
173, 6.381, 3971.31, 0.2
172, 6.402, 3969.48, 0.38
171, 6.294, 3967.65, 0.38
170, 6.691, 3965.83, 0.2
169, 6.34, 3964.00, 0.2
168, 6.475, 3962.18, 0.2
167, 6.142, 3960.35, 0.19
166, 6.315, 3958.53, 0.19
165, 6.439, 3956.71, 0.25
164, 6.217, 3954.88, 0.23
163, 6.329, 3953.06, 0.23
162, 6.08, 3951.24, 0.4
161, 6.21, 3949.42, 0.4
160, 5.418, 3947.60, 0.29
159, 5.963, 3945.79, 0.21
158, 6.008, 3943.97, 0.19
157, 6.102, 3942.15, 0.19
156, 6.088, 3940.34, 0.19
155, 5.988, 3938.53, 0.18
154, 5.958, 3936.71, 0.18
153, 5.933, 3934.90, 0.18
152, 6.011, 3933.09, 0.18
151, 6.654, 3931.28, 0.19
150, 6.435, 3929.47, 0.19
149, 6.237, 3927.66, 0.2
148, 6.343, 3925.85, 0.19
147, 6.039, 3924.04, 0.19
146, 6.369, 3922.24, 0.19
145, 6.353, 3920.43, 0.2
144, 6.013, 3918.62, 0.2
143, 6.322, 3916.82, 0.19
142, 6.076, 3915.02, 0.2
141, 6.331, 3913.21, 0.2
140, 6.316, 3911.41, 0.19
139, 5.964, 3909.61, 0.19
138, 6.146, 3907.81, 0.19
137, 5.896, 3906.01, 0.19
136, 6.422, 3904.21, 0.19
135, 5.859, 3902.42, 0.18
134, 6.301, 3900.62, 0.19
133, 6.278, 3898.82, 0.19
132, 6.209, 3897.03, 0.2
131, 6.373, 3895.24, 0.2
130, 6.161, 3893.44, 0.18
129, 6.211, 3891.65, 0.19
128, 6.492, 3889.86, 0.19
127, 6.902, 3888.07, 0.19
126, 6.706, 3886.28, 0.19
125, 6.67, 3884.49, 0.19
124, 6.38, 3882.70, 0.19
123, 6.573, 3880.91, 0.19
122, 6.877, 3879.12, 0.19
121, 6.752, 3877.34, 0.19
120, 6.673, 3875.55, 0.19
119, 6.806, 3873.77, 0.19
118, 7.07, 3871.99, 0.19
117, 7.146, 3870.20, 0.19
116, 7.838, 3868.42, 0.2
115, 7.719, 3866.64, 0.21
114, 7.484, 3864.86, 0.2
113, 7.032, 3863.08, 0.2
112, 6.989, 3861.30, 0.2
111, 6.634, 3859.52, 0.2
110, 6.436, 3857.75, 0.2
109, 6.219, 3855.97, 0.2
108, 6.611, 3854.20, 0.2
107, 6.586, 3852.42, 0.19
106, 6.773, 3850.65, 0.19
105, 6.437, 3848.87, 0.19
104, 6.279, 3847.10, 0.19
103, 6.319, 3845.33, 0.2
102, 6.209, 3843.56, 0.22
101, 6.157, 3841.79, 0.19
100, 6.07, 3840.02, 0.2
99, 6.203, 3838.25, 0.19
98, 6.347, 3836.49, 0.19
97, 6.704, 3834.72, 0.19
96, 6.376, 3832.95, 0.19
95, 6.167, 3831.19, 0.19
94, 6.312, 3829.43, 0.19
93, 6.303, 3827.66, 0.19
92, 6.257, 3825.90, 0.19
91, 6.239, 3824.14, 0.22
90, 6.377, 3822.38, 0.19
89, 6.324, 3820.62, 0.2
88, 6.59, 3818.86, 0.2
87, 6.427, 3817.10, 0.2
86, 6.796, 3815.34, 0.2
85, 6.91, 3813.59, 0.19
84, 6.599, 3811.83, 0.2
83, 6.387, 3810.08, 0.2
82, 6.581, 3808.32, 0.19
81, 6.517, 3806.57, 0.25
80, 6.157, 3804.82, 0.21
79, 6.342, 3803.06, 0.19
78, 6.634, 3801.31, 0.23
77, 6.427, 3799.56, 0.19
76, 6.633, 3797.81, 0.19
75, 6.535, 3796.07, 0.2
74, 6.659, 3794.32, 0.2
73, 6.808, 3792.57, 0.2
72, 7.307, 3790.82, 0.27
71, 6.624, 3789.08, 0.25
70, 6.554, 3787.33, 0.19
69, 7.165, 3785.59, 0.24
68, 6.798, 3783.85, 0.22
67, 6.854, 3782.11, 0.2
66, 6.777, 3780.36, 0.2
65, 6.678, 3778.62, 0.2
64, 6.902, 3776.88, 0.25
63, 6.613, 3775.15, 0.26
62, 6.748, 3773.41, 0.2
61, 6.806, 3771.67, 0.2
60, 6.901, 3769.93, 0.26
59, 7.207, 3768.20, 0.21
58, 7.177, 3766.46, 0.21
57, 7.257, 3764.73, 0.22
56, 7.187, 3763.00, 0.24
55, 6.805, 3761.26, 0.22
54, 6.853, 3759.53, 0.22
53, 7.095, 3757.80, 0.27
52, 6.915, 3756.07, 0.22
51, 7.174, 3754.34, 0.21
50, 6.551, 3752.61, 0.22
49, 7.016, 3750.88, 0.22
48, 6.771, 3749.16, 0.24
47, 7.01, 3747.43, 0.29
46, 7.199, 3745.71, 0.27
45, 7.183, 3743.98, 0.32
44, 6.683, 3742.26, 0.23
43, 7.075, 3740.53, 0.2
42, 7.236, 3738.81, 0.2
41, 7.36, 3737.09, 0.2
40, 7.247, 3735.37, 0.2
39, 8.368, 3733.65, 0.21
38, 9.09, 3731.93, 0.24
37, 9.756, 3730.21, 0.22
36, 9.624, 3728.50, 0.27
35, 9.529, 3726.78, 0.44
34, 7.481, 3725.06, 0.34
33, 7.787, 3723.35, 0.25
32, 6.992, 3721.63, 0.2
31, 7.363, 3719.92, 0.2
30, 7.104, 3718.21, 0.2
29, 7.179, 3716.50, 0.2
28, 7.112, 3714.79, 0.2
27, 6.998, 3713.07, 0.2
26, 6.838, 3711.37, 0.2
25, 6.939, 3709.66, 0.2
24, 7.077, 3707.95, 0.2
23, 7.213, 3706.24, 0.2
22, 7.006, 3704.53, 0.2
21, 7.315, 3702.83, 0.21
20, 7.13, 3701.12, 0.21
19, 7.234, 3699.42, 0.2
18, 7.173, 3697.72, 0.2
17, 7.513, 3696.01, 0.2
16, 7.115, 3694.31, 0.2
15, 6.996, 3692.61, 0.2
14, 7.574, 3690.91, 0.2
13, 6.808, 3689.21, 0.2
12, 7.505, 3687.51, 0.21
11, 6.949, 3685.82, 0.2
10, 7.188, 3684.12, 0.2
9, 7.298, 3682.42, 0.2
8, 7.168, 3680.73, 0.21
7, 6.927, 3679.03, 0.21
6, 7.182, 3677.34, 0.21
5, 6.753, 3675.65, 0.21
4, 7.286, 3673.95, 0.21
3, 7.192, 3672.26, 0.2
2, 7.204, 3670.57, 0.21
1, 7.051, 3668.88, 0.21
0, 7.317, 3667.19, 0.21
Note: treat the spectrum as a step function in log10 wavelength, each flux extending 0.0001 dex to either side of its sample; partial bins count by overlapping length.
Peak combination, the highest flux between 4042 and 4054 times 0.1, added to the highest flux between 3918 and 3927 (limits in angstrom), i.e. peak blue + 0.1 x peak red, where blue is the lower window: 6.9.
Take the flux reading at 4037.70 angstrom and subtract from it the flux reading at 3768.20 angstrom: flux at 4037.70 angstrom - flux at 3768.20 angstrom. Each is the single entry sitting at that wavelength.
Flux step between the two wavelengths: -1.81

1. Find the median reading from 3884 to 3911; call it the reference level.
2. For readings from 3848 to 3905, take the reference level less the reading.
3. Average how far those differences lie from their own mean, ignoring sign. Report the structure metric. 0.332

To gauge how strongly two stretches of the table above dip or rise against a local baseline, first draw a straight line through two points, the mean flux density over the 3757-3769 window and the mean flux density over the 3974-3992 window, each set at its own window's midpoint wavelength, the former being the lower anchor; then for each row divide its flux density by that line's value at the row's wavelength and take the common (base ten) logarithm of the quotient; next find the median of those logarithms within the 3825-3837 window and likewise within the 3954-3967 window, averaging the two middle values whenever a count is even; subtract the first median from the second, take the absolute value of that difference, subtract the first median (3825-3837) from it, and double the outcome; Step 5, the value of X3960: 0.17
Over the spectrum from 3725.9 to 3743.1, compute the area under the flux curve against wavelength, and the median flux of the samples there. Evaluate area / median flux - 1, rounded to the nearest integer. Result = 17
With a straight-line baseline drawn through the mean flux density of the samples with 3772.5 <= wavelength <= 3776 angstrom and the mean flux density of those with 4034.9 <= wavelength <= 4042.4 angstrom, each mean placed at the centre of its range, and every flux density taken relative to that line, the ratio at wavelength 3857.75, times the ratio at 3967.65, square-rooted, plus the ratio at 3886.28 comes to 2.13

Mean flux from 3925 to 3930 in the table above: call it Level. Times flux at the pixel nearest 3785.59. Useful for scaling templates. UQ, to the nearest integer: 45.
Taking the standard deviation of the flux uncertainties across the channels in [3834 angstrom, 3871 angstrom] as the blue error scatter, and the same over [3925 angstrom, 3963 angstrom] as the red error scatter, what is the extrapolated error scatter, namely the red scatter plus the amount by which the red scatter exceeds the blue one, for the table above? 0.12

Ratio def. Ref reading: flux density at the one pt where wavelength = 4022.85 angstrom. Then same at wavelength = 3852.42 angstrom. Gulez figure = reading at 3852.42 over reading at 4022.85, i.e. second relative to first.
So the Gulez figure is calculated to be 1.09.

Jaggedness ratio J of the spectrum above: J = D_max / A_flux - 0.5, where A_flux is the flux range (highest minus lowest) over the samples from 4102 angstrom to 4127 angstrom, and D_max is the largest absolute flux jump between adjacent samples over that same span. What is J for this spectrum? 0.22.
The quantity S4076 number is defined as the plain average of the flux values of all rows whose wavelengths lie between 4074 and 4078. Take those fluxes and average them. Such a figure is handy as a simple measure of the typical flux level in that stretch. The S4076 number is 5.74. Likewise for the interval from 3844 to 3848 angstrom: 6.30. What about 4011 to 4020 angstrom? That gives 5.75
